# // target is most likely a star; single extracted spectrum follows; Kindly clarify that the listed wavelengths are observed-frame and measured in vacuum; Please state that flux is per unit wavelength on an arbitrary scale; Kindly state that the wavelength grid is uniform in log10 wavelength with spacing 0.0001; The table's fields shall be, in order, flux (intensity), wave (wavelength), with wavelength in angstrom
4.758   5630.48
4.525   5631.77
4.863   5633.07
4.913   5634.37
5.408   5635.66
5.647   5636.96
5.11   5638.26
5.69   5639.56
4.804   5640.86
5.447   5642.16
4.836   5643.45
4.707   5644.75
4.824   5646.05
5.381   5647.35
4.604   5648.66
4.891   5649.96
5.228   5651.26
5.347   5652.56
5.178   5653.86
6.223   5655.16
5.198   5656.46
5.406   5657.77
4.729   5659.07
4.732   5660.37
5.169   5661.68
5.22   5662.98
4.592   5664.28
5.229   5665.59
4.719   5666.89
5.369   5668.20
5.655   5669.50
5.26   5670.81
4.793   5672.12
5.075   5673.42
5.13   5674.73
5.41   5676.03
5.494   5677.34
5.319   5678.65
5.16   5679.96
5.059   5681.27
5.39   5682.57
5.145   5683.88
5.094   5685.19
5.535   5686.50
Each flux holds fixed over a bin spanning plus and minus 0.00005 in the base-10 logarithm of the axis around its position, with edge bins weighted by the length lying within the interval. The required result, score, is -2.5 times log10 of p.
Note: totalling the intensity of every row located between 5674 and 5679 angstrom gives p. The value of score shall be -3.324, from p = 21.4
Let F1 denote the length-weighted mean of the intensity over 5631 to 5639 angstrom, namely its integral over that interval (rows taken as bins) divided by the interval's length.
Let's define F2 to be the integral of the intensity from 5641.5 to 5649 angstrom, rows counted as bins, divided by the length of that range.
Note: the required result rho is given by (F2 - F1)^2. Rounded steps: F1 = 5.08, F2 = 4.98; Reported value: 0.010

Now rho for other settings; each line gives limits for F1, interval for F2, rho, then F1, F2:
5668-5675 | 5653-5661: 0.002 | 5.21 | 5.25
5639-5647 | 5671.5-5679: 0.020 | 5.06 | 5.20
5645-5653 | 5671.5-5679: 0.035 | 5.02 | 5.20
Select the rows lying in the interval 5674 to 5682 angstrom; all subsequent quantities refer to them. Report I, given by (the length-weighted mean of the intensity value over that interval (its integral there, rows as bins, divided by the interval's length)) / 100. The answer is 0.0526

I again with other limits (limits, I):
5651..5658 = 0.0544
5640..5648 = 0.0502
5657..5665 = 0.0498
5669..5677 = 0.0522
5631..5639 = 0.0508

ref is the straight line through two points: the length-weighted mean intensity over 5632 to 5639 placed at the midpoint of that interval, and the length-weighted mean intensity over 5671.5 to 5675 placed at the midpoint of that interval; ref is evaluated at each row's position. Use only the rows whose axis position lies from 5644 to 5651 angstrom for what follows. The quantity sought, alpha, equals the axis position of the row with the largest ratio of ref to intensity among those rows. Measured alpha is 5648.66 angstrom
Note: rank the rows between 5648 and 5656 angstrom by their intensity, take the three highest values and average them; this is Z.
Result 5.60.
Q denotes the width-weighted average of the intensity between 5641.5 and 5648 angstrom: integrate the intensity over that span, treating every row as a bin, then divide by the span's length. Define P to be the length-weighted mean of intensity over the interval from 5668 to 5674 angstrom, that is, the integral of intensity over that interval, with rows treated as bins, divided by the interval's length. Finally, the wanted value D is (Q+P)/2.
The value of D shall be 5.135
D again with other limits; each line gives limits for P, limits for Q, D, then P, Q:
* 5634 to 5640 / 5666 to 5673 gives 5.262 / 5.4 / 5.16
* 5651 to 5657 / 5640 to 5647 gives 5.215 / 5.5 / 4.97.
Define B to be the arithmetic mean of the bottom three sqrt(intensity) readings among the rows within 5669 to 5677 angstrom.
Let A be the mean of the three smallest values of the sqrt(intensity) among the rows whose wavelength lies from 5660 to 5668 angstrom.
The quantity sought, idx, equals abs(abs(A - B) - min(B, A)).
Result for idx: 2.09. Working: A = 2.16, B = 2.24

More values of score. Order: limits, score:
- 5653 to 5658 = -3.356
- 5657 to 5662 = -3.255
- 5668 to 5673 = -3.310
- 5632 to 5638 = -3.297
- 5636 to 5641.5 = -3.318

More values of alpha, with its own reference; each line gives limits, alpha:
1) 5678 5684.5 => 5681.27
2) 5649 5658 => 5649.96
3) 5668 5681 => 5672.12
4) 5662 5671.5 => 5664.28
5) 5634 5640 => 5634.37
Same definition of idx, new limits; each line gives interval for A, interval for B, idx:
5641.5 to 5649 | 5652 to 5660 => 2.10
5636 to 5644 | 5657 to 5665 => 2.11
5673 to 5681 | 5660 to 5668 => 2.06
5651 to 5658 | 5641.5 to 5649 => 2.06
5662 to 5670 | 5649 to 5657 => 2.14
